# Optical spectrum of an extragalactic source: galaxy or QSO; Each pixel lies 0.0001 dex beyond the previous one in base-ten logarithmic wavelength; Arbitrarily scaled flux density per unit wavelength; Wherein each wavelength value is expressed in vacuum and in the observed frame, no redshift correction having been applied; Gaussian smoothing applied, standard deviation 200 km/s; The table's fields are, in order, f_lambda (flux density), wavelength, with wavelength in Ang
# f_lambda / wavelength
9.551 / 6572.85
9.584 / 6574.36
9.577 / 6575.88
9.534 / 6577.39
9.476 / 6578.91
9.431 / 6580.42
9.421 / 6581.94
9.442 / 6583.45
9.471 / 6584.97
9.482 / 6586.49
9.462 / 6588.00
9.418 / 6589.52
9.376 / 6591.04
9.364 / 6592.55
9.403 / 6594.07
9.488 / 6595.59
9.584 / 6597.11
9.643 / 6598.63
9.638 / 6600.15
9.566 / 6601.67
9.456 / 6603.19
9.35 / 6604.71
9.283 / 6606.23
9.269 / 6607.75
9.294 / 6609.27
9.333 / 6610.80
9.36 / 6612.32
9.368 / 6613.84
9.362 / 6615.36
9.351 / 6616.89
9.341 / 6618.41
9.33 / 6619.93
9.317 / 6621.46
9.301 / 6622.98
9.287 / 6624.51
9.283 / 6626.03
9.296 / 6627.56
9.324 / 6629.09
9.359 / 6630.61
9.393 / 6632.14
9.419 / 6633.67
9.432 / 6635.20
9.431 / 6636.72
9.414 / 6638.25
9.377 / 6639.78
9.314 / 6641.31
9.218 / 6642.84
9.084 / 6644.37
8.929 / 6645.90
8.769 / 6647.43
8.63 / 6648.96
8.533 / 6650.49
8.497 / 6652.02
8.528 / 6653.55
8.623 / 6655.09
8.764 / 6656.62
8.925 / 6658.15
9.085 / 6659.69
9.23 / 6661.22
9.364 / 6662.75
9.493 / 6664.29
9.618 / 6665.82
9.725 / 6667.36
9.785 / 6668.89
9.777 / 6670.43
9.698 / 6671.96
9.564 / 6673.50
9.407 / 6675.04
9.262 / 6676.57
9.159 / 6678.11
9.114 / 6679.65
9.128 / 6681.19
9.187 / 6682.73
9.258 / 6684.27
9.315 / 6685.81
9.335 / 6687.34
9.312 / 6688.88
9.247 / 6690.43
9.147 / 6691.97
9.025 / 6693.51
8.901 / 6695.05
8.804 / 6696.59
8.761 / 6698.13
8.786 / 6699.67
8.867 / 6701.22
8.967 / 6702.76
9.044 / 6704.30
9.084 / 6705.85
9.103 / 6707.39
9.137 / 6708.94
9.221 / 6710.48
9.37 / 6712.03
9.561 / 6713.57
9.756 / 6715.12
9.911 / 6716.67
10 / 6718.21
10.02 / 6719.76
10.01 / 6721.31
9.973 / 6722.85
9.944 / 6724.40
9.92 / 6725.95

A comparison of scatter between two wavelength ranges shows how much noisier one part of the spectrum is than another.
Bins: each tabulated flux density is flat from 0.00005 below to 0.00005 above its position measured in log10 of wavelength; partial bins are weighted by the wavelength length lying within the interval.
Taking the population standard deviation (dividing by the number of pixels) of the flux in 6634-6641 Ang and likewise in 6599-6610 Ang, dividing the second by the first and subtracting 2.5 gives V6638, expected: 3.7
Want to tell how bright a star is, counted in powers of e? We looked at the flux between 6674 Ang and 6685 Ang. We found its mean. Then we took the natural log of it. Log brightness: 2.221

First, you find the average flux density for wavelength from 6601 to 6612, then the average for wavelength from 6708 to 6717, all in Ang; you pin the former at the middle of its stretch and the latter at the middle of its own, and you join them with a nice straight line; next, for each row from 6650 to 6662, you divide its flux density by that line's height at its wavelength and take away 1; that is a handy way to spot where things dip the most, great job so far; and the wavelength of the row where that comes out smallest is 6652.02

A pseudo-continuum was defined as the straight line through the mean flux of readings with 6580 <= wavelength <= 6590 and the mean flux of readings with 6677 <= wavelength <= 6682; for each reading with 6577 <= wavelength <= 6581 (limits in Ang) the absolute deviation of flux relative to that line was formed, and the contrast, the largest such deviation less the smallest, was 0.05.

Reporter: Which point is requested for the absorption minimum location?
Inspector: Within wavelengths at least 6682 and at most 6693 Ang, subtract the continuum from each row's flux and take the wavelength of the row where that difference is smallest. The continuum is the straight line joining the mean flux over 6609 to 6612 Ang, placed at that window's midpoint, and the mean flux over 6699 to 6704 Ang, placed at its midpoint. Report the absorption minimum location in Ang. 6682.73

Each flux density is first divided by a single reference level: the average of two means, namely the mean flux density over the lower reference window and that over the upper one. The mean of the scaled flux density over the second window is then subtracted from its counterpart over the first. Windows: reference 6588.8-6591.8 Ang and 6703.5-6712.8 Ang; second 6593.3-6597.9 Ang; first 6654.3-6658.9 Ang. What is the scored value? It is -0.08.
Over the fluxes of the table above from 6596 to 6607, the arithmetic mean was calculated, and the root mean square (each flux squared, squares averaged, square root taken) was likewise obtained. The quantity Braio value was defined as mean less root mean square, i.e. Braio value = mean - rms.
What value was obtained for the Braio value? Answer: -0.001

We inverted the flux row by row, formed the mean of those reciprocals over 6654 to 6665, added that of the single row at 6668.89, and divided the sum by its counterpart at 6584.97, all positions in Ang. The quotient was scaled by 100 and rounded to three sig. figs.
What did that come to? 201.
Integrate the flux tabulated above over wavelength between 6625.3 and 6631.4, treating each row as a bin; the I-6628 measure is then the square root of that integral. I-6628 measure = 7.5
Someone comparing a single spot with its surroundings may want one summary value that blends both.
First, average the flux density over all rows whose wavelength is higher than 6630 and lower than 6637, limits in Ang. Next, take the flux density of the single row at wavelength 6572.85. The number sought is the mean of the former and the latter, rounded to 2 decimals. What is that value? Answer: 9.48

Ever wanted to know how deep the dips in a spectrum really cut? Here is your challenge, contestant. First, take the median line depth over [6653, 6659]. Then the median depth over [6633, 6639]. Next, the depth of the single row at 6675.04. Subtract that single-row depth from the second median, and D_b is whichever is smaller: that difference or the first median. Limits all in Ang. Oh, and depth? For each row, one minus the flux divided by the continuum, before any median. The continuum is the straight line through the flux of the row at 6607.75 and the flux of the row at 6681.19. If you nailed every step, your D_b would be 0.01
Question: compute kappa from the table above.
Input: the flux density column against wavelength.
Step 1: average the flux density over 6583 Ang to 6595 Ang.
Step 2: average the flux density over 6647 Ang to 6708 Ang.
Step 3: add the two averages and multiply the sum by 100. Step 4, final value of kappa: 1855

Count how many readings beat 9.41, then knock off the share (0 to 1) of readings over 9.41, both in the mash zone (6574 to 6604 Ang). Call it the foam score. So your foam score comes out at 16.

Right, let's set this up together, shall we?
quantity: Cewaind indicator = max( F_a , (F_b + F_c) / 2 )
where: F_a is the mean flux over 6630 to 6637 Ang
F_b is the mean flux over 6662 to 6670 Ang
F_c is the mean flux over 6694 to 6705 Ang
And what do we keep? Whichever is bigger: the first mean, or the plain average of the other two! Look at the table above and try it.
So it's 9.41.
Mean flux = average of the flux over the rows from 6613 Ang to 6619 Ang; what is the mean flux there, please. 9.36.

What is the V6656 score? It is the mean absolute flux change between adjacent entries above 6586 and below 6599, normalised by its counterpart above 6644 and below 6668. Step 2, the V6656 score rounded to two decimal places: 0.41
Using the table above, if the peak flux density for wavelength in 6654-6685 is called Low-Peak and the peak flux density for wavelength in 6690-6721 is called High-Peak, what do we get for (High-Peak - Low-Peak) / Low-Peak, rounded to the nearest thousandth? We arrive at 0.024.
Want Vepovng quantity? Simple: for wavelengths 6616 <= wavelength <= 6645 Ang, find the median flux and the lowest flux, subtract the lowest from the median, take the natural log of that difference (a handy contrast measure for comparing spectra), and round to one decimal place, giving -1.4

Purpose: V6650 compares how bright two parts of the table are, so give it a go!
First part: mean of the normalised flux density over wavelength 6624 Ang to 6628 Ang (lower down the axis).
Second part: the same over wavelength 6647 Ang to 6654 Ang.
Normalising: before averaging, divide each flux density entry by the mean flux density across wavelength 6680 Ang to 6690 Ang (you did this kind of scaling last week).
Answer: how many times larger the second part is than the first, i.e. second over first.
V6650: 0.92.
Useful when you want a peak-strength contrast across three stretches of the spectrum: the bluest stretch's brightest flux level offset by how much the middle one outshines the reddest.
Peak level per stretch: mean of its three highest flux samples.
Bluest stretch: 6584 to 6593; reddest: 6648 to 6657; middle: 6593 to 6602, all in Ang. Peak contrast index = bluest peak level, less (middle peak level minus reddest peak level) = 8.5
